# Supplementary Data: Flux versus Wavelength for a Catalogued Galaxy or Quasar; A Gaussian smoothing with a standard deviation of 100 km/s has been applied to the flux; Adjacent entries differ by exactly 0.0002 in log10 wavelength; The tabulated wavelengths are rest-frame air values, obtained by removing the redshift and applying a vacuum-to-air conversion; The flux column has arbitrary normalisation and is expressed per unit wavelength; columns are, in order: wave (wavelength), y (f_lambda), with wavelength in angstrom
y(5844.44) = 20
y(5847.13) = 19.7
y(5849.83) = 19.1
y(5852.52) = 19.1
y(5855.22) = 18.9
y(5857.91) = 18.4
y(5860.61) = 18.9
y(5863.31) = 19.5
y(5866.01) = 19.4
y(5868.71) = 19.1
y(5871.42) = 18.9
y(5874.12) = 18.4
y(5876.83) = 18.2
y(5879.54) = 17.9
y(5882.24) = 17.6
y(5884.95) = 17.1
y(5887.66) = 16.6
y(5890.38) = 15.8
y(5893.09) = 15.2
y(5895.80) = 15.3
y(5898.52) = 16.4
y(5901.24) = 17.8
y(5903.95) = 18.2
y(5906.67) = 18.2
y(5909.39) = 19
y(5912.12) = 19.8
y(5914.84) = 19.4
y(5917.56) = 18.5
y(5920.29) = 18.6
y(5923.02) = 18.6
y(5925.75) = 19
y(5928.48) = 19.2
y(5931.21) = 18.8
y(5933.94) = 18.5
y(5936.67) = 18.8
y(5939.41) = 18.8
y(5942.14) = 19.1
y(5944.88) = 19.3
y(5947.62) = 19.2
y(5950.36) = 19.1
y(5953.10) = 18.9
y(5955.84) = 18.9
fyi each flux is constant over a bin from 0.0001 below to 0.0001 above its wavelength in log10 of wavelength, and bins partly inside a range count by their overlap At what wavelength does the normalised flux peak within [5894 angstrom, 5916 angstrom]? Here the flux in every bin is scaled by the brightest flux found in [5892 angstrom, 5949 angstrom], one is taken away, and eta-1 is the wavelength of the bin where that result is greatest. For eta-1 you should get 5912.12 angstrom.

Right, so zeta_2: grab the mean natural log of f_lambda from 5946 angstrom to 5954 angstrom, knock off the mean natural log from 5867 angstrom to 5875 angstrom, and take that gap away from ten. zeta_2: 10.0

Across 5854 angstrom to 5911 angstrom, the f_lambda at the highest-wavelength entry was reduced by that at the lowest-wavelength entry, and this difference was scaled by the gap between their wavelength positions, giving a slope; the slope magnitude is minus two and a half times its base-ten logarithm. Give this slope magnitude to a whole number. 7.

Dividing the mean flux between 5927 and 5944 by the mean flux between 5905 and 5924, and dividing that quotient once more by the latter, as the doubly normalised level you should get 0.053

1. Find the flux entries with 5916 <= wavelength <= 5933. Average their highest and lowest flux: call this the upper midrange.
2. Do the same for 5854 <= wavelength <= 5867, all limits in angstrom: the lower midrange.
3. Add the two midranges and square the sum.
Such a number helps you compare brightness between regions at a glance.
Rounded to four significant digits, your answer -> 1429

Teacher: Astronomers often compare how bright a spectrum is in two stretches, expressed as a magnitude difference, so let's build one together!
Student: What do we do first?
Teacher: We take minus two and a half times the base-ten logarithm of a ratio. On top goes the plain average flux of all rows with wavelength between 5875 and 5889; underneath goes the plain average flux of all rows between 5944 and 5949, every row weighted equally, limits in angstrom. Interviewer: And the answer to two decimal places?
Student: 0.10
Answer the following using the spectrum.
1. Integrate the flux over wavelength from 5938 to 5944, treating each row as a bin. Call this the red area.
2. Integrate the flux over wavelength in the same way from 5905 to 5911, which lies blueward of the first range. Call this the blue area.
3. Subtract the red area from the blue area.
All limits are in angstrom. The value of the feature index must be -2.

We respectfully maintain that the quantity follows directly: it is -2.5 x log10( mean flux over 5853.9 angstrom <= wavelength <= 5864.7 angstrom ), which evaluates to -3.193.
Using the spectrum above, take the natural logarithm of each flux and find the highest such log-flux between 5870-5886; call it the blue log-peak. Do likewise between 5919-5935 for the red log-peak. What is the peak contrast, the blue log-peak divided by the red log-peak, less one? -0.005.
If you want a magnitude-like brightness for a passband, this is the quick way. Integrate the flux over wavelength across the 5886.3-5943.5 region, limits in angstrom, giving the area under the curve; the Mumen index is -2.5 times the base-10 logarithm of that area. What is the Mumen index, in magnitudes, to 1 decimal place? -7.5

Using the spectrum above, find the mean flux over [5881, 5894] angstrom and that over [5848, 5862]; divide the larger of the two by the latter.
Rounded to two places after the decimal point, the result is 1.00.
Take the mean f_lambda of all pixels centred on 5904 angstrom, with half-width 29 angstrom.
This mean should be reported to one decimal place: 17.9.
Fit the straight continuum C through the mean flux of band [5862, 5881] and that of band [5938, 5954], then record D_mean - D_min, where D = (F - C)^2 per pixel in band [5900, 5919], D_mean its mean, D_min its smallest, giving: 0.5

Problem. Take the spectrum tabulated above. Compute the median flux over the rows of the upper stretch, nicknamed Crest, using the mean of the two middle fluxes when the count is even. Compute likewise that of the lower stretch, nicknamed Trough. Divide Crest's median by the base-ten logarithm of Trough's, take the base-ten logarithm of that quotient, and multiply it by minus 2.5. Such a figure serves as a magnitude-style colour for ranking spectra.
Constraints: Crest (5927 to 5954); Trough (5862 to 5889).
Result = -2.94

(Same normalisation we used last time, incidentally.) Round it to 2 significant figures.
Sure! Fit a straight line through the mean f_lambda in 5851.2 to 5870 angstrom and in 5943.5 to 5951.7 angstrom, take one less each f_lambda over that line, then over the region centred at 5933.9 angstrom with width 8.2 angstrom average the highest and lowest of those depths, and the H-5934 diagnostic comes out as 0.027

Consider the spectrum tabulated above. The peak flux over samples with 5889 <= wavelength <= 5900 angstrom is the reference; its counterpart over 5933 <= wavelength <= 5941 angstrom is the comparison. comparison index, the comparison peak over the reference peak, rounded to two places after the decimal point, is 1.15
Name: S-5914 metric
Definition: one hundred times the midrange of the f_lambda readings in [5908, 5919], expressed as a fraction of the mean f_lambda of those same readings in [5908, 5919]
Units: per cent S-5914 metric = 99.9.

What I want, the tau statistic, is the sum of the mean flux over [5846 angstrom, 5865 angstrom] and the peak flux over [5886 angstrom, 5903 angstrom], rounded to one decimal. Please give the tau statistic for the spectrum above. 36.9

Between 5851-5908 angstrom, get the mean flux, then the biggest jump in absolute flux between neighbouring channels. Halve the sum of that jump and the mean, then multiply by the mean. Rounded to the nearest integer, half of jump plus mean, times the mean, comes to 172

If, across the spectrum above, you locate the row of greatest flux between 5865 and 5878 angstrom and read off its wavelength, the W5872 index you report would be 5866.01 angstrom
